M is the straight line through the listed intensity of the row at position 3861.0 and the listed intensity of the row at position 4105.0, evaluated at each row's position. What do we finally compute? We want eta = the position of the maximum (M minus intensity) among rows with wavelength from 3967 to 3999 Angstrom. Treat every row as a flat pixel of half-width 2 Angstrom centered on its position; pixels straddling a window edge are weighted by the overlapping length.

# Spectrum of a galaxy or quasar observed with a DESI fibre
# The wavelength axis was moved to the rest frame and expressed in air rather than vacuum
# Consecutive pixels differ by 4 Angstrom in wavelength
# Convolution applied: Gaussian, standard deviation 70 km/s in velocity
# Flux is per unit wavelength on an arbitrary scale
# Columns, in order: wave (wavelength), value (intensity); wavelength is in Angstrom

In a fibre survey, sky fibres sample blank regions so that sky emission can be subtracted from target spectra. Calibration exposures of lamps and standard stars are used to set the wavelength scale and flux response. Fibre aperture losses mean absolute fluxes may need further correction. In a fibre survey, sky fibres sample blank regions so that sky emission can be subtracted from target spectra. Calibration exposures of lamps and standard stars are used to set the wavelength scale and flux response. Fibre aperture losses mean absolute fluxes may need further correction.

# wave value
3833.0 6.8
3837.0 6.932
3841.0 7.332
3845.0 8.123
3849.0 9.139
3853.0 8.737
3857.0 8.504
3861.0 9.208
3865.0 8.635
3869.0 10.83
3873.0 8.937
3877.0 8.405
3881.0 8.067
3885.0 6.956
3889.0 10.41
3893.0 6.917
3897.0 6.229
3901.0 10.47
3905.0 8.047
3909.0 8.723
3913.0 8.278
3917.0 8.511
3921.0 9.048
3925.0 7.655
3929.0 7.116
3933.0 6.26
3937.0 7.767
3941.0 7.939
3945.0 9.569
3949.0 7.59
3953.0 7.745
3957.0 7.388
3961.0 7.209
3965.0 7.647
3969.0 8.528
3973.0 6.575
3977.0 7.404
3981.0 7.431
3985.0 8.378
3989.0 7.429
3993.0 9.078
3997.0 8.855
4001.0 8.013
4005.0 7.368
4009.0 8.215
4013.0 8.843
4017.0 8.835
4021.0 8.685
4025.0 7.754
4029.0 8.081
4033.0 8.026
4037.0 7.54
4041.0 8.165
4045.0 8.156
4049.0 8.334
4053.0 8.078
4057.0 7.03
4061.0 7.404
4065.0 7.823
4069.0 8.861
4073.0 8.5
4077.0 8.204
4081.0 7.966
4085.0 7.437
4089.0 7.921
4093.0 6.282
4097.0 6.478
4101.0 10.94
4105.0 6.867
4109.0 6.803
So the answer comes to 3973.0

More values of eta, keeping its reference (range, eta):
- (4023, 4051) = 4037.0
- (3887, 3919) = 3897.0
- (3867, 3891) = 3885.0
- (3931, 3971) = 3933.0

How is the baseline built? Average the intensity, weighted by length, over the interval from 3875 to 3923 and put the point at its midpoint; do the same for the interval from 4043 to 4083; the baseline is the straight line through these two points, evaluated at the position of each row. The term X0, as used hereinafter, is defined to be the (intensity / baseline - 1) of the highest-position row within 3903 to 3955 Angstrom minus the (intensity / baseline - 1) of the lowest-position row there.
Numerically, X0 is -0.03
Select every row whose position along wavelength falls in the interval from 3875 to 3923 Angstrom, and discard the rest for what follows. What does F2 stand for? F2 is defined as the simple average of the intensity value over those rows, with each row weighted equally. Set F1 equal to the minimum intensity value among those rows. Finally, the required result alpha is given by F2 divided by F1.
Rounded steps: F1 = 6.229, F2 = 8.3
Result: 1.34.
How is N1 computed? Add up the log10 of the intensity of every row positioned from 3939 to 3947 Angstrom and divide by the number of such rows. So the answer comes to 0.940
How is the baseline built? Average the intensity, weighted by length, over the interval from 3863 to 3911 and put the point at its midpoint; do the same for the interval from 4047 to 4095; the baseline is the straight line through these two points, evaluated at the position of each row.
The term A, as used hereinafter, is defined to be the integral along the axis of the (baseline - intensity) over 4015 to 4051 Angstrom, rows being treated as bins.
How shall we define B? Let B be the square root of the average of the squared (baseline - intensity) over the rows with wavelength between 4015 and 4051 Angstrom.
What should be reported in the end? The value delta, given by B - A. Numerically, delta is 8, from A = -7.3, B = 0.4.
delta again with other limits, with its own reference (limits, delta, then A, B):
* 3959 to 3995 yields -15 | 16.3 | 0.9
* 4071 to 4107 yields 5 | -3.4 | 1.3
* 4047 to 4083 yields 7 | -6.4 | 0.6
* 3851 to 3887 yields 4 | -2.7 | 1.0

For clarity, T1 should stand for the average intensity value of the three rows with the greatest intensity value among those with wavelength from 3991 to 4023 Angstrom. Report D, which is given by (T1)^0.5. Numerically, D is 2.99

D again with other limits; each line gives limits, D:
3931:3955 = 2.90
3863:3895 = 3.17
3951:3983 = 2.82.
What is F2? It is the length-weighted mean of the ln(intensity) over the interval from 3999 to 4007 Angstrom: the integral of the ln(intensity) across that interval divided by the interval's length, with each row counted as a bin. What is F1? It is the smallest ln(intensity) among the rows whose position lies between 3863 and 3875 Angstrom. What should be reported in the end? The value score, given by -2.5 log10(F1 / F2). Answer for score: -0.06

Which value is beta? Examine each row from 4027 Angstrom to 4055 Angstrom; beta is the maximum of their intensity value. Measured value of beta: 8.334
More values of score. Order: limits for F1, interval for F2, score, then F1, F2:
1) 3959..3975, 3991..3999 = 0.17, 1.88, 2.19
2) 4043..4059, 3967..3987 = 0.04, 1.95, 2.03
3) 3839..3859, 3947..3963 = 0.01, 1.99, 2.01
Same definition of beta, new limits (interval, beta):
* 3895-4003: 10.47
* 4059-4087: 8.861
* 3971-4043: 9.078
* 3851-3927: 10.83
